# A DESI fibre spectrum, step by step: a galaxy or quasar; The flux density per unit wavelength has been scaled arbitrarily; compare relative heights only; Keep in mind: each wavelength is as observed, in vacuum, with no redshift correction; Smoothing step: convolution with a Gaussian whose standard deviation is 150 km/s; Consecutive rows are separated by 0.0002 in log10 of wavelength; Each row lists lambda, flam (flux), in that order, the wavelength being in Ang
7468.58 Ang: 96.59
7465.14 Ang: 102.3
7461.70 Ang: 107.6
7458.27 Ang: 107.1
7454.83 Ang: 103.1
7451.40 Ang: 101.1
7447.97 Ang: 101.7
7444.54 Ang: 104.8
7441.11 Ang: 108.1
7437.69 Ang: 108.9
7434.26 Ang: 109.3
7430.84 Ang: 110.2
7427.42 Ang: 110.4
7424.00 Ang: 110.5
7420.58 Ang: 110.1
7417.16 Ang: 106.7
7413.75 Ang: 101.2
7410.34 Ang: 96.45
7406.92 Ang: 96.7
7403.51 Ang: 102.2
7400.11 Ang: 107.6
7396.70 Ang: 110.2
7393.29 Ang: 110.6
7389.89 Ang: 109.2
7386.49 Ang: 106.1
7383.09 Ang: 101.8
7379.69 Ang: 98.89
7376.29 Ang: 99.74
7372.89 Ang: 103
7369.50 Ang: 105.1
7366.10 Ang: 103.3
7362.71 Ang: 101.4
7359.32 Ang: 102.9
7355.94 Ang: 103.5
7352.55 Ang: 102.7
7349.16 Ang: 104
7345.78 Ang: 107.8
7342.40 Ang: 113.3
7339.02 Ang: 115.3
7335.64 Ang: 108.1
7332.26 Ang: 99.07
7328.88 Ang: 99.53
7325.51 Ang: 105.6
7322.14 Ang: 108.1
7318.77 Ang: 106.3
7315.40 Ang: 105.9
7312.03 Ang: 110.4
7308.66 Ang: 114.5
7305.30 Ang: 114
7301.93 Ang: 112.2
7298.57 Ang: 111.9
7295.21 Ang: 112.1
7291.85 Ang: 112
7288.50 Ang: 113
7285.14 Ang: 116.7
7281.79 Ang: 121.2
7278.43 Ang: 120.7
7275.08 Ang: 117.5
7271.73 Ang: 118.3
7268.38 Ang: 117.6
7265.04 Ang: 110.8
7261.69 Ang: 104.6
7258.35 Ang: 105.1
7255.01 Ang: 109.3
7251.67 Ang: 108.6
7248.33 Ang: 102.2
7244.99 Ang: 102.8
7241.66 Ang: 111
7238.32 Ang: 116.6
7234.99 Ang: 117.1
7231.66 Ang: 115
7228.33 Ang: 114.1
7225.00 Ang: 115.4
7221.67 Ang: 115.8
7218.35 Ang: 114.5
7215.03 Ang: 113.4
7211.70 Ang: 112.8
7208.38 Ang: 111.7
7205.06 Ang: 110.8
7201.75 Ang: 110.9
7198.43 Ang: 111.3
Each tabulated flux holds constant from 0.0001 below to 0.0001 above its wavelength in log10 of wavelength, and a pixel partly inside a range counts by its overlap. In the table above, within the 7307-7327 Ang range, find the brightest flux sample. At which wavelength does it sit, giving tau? 7308.66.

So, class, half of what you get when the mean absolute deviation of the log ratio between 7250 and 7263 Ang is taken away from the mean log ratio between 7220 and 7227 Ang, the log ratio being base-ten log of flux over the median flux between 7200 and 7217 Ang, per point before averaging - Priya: 0.003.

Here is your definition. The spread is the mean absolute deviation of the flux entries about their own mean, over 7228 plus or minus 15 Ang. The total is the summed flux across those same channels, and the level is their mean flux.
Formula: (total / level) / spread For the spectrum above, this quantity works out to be 6.7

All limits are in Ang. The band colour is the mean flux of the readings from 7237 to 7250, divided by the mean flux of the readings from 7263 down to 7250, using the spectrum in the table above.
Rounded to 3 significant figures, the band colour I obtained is 1.01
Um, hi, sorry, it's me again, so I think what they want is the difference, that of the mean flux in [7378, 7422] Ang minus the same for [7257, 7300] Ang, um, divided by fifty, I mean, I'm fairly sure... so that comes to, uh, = -0.19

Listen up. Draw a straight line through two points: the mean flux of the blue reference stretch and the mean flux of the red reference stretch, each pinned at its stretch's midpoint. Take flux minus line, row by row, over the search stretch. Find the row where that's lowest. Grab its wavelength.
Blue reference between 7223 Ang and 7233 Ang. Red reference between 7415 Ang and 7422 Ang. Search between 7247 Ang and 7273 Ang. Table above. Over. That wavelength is 7248.33 Ang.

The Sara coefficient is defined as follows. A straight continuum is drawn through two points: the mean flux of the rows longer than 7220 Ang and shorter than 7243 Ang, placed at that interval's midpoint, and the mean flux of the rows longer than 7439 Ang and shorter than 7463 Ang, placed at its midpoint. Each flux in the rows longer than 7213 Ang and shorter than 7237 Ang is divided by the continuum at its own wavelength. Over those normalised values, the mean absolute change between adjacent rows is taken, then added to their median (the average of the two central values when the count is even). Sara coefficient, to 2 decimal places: 1.01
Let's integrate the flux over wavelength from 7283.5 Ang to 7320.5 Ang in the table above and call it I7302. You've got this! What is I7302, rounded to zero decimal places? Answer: 4133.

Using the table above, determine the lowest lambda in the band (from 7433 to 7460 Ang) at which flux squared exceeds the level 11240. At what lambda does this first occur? 7434.26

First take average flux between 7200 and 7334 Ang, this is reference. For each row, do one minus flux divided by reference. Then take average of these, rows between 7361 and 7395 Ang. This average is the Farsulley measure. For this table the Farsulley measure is 0.068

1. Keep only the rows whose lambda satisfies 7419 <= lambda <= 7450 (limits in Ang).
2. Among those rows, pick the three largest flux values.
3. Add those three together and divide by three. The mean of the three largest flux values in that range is 110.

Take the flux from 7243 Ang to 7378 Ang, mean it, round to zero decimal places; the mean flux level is 109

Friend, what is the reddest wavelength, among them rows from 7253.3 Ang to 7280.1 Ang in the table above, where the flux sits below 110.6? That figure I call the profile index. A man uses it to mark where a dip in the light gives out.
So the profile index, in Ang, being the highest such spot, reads 7261.69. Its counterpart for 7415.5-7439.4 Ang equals 7437.69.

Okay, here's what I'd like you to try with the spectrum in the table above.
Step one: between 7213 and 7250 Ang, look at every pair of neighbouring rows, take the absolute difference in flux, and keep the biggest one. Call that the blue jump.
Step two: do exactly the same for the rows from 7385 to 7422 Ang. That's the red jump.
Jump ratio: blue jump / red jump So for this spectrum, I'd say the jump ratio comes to 1.5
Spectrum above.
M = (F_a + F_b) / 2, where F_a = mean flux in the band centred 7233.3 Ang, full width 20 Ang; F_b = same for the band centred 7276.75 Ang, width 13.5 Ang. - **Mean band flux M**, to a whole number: 117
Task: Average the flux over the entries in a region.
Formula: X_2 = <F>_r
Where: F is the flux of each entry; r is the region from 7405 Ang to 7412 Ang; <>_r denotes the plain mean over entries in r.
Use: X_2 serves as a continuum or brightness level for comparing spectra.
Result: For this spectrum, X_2 97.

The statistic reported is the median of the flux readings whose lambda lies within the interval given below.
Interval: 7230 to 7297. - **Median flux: 113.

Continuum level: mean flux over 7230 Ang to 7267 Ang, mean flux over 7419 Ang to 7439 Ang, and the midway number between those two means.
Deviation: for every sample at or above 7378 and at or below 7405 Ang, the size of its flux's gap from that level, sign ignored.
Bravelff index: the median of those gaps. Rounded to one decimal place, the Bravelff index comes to 2.8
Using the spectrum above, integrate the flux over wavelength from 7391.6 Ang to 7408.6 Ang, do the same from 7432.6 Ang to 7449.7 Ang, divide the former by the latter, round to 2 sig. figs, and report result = 0.98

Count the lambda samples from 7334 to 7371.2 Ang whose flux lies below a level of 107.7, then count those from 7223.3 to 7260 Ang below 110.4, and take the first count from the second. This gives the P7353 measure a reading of -2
